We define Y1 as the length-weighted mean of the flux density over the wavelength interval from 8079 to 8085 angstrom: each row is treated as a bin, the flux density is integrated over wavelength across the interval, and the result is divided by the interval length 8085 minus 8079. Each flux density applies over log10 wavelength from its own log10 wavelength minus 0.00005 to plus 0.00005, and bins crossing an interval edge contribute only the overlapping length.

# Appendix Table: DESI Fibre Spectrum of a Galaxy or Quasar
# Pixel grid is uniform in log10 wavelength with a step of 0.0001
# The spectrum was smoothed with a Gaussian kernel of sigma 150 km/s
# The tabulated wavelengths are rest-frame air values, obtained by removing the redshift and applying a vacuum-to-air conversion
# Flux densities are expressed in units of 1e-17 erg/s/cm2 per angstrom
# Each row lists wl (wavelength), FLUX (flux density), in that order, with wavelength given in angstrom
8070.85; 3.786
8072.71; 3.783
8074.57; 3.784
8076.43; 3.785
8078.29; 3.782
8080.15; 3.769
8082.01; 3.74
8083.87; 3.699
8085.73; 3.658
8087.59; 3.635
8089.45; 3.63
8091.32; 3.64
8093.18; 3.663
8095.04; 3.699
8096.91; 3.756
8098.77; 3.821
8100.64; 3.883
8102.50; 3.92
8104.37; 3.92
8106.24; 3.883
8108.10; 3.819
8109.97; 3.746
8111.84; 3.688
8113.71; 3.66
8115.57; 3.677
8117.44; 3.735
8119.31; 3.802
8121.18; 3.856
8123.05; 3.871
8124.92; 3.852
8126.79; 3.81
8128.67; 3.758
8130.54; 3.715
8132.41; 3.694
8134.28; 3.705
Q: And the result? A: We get 3.74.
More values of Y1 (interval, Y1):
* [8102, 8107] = 3.90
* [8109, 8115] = 3.70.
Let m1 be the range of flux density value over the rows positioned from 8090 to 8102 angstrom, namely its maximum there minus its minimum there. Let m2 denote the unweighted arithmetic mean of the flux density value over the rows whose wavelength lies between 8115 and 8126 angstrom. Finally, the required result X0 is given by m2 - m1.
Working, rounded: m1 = 0.24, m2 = 3.80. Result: 3.56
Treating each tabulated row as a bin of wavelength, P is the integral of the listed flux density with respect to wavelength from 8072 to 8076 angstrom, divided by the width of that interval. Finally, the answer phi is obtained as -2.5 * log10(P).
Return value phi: -1.44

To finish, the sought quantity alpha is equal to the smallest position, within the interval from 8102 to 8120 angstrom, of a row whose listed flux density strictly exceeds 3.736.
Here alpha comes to 8102.50 angstrom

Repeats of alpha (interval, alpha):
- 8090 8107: 8096.91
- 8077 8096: 8078.29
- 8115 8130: 8119.31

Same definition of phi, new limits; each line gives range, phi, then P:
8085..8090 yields -1.40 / 3.64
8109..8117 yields -1.42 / 3.70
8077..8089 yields -1.42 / 3.72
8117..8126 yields -1.46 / 3.83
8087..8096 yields -1.41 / 3.65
